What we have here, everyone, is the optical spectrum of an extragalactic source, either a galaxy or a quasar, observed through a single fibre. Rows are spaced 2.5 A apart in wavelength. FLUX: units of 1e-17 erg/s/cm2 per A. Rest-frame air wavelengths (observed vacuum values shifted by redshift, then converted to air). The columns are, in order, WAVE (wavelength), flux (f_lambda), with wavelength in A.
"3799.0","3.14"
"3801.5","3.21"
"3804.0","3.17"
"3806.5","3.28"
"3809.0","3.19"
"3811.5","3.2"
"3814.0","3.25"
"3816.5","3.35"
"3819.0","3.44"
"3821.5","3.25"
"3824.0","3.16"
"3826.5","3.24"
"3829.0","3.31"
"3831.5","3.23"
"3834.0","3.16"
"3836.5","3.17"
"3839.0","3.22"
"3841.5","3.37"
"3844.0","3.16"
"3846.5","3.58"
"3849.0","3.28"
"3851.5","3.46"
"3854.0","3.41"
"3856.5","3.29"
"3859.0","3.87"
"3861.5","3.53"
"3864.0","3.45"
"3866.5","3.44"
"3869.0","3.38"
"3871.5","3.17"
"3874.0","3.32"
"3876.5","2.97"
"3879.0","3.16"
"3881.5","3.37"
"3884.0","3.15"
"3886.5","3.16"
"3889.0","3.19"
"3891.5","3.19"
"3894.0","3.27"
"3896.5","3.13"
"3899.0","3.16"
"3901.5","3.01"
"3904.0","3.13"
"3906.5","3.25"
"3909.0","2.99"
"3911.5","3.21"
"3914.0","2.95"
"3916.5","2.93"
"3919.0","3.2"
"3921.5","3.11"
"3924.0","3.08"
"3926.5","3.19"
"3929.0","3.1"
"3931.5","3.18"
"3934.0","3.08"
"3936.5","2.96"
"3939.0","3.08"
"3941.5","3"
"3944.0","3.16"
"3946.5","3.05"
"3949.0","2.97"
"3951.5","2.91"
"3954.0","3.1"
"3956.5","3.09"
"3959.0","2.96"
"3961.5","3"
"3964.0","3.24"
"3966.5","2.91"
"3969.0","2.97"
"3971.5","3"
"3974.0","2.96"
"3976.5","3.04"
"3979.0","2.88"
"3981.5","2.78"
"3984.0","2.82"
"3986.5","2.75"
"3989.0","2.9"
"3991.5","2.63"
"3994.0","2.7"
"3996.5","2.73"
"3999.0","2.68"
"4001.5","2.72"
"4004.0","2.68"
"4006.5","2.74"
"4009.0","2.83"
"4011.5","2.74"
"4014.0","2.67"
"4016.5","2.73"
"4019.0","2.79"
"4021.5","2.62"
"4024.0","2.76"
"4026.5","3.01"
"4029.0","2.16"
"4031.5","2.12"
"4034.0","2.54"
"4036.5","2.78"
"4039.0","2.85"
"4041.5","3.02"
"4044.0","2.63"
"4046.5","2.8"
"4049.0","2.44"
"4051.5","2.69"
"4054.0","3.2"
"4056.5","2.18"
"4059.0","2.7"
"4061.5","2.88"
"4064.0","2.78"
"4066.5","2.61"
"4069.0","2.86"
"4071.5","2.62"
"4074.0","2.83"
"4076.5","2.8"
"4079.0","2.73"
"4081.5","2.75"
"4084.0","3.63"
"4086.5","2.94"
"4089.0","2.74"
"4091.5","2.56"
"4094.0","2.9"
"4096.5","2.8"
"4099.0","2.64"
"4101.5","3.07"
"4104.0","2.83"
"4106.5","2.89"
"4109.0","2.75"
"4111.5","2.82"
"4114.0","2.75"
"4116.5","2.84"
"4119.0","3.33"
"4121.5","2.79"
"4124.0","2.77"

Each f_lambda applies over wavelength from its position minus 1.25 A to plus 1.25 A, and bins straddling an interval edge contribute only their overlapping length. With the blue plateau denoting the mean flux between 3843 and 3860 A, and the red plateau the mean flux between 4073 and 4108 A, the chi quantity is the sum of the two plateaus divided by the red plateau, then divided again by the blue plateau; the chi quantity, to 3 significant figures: 0.640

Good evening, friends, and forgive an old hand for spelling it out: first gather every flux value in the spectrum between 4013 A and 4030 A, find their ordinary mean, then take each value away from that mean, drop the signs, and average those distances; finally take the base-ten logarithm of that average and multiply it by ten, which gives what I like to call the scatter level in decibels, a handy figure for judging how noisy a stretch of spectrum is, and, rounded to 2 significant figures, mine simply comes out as -7.8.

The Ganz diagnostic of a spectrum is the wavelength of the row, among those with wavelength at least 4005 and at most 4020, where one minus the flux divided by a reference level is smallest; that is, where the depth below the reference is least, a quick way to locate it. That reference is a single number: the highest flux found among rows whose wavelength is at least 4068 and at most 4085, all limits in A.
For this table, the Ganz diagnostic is 4009.0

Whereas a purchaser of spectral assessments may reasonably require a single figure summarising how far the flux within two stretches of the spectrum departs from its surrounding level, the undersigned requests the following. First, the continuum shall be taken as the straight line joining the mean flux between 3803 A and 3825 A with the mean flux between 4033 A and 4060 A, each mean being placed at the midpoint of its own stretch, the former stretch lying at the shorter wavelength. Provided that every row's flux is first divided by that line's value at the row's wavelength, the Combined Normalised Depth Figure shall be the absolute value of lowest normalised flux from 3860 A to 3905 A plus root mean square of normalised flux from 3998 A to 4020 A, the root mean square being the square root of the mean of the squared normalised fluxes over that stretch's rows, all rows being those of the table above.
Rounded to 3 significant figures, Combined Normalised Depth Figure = 1.93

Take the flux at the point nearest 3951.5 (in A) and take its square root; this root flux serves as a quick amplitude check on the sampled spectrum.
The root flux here 1.71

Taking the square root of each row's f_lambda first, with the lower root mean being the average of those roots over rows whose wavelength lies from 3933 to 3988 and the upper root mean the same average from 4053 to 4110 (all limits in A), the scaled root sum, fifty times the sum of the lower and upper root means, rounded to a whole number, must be 170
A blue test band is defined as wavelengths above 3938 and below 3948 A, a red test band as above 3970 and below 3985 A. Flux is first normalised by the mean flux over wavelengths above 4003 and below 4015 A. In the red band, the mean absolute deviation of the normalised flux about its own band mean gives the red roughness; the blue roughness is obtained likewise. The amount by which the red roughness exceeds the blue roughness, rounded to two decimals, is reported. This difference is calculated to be 0.01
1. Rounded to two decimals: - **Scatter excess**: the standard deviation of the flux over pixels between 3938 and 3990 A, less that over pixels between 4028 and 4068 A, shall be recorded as -0.18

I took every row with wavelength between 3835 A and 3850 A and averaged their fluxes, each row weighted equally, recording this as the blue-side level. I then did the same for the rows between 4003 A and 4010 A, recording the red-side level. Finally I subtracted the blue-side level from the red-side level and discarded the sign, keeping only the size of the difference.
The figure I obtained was 0.55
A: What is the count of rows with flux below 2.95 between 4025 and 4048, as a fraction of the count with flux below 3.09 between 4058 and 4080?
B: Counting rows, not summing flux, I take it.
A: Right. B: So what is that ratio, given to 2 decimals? 0.78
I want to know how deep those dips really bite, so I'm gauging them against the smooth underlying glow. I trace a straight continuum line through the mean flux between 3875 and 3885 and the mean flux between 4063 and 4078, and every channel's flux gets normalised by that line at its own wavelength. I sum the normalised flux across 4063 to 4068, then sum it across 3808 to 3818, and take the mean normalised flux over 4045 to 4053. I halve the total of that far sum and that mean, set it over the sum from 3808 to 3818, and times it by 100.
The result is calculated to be 37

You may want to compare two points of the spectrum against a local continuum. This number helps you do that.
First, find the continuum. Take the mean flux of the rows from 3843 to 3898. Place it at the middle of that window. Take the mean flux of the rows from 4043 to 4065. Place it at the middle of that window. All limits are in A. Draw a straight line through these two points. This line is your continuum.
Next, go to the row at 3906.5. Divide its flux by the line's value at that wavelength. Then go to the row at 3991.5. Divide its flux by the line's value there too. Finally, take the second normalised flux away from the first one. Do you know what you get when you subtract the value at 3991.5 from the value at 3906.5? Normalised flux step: 0.11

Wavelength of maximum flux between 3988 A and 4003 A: 3989.0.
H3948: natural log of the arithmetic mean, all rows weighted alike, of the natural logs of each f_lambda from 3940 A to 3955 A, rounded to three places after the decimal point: 0.103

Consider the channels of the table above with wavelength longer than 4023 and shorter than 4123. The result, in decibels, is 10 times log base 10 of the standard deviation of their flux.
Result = -5.6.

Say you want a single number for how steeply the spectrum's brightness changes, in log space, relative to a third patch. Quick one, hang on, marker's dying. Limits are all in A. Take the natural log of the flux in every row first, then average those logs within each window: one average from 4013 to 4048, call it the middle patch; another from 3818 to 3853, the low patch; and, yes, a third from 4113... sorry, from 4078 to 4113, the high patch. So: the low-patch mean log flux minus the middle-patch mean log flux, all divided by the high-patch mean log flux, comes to 0.20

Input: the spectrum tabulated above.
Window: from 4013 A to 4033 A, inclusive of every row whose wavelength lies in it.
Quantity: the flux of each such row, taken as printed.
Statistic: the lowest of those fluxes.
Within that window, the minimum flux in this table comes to 2.12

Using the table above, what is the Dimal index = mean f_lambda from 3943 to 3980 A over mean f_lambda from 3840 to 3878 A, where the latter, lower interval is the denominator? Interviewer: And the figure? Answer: 0.89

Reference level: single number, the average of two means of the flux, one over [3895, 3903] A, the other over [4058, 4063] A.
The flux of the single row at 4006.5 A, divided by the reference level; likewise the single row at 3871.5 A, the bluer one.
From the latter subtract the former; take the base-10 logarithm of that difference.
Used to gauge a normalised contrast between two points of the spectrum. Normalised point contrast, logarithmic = -0.84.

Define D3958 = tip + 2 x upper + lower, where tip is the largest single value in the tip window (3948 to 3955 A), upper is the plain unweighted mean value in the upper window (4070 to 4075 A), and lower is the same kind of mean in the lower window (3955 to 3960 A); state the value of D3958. 11.6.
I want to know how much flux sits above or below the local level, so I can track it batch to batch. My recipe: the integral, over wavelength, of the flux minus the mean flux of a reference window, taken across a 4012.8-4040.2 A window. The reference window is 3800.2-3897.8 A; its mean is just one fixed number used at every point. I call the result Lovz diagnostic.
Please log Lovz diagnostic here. -18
